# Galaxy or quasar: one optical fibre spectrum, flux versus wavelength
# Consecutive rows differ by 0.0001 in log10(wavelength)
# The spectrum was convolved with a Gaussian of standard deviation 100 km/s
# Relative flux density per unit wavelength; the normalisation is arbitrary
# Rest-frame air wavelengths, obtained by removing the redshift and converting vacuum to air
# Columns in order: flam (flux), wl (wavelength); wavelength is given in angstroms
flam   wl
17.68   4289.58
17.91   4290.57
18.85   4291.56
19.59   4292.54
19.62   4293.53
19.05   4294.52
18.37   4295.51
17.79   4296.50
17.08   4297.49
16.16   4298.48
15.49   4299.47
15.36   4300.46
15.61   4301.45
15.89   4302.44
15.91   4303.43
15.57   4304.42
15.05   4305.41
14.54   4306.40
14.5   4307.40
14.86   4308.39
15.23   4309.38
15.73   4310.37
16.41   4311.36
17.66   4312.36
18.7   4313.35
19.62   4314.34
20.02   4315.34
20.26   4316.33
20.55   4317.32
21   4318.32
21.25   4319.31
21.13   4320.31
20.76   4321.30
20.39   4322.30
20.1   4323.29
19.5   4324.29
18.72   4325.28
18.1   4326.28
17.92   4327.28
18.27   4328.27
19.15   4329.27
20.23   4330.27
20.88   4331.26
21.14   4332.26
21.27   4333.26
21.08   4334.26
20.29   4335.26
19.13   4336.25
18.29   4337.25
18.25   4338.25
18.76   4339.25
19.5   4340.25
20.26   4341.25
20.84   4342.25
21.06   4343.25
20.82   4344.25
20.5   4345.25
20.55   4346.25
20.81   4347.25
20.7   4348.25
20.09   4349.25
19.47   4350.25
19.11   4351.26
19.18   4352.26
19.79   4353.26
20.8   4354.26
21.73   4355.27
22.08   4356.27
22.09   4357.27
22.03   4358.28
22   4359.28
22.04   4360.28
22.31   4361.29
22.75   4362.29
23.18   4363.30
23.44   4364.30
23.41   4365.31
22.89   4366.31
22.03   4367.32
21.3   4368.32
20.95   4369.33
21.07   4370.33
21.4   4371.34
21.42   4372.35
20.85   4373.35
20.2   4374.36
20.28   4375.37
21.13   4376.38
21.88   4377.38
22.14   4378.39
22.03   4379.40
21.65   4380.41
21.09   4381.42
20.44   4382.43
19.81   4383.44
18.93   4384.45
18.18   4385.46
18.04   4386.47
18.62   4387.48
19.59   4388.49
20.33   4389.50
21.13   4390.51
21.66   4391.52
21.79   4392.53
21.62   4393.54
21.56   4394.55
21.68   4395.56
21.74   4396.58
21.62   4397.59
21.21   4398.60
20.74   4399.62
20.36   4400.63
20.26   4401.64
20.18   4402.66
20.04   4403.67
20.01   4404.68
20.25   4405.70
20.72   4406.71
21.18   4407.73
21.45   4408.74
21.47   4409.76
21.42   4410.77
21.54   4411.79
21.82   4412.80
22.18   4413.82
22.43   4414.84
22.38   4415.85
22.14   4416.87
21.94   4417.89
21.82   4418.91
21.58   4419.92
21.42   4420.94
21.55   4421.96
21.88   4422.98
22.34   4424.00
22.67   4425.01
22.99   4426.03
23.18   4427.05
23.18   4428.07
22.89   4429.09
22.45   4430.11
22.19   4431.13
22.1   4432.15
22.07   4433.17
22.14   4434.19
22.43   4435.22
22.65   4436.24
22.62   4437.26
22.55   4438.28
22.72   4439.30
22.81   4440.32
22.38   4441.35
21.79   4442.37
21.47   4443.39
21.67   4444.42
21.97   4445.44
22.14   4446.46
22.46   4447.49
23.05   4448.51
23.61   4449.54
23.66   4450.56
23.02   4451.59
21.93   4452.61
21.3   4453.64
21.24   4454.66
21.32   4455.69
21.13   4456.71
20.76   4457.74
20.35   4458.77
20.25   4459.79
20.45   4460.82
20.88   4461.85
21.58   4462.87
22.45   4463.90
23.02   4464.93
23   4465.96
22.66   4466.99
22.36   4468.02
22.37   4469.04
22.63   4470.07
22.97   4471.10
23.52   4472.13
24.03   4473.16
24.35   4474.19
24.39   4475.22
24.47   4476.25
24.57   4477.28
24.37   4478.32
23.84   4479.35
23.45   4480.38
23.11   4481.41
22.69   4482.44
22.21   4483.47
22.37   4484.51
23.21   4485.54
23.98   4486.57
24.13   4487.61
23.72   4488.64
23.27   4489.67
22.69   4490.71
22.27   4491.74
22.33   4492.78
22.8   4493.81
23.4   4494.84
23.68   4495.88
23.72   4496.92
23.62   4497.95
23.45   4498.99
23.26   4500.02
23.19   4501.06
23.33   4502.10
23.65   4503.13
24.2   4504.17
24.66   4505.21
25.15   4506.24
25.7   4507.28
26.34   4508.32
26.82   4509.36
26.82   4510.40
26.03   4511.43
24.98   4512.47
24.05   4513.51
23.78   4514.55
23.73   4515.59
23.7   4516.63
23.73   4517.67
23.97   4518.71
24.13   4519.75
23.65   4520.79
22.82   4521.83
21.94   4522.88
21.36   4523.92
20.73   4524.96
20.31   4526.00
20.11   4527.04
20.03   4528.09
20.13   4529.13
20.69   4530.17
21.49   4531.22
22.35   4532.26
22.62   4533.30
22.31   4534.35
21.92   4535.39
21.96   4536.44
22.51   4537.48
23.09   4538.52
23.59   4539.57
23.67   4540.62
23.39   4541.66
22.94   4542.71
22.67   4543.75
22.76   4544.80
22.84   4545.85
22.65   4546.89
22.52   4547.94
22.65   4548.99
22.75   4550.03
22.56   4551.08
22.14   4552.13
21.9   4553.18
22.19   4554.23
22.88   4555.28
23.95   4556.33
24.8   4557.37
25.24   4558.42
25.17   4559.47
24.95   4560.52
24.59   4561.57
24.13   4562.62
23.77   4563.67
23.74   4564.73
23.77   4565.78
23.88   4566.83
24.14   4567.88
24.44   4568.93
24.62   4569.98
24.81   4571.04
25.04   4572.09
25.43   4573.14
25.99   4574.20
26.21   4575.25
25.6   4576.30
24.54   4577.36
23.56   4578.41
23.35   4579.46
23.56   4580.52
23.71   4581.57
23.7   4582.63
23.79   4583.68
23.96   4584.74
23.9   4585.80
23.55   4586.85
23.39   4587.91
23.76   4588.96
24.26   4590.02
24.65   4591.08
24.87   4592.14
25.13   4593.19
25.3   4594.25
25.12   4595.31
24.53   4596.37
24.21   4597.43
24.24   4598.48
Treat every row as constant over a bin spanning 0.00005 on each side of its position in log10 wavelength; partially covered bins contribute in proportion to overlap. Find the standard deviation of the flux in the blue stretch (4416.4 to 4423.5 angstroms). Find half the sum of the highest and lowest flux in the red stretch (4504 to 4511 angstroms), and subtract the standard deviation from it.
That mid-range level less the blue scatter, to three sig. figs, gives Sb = 25.3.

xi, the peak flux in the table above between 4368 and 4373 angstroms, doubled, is 42.8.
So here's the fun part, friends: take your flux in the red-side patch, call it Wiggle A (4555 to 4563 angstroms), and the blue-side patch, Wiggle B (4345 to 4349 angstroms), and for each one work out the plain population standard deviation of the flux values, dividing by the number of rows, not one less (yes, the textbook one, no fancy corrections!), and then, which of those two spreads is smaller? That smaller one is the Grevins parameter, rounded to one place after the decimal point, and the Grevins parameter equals 0.1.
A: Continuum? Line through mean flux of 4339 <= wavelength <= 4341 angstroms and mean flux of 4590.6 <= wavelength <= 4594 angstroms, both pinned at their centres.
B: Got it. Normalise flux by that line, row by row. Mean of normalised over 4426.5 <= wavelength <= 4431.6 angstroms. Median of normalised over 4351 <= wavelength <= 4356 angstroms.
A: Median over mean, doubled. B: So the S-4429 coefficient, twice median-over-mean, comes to 1.89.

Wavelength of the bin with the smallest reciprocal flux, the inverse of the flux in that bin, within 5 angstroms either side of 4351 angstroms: 4355.27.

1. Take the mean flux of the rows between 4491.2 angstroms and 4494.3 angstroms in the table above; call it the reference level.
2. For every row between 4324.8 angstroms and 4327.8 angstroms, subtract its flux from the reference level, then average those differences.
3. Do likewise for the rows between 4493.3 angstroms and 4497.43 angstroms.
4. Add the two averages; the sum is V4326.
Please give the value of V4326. 3.3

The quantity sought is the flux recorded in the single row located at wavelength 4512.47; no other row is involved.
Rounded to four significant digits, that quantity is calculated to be 24.98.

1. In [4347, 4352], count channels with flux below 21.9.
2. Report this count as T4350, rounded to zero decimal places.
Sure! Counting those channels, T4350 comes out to 5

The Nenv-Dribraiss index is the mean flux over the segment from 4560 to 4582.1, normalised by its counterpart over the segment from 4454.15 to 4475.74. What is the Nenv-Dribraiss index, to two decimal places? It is 1.10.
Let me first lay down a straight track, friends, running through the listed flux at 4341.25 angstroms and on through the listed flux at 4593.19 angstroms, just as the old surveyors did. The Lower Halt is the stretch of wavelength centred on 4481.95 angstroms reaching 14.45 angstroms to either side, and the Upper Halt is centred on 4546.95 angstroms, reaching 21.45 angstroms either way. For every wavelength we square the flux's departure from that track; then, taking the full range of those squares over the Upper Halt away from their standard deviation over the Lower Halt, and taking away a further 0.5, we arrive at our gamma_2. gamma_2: -14.4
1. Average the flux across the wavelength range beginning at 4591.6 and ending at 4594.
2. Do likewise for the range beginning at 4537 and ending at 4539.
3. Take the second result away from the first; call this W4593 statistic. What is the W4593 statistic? 2.2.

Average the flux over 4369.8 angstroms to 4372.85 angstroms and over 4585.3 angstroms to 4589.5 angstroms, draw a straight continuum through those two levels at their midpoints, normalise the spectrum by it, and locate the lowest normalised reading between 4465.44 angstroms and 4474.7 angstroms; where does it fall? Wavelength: 4469.04 angstroms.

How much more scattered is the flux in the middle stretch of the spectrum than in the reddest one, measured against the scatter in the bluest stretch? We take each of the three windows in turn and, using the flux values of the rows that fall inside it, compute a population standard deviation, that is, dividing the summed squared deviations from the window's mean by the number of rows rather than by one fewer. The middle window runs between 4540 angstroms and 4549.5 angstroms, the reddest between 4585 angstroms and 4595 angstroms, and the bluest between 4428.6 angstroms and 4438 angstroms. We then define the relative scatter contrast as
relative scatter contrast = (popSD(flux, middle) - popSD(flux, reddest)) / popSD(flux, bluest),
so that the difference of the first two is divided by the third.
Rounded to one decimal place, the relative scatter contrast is -1.1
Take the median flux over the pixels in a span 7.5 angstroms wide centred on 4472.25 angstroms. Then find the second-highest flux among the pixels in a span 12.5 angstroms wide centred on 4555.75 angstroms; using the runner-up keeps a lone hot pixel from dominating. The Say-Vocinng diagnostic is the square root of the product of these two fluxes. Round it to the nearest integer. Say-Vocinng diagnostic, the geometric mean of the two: 24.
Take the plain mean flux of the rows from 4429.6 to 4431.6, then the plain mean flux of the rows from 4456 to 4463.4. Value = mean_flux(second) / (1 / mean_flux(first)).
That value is 464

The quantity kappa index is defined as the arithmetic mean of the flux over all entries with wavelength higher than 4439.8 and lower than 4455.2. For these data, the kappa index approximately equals 22.3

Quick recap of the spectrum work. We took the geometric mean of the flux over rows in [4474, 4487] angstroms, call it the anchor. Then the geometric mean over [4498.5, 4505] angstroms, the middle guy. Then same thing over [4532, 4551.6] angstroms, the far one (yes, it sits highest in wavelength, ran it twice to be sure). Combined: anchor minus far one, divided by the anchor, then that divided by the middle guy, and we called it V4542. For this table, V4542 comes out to 0.0016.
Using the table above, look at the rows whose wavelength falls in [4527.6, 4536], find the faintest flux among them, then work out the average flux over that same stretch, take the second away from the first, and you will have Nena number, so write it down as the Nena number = -1.4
